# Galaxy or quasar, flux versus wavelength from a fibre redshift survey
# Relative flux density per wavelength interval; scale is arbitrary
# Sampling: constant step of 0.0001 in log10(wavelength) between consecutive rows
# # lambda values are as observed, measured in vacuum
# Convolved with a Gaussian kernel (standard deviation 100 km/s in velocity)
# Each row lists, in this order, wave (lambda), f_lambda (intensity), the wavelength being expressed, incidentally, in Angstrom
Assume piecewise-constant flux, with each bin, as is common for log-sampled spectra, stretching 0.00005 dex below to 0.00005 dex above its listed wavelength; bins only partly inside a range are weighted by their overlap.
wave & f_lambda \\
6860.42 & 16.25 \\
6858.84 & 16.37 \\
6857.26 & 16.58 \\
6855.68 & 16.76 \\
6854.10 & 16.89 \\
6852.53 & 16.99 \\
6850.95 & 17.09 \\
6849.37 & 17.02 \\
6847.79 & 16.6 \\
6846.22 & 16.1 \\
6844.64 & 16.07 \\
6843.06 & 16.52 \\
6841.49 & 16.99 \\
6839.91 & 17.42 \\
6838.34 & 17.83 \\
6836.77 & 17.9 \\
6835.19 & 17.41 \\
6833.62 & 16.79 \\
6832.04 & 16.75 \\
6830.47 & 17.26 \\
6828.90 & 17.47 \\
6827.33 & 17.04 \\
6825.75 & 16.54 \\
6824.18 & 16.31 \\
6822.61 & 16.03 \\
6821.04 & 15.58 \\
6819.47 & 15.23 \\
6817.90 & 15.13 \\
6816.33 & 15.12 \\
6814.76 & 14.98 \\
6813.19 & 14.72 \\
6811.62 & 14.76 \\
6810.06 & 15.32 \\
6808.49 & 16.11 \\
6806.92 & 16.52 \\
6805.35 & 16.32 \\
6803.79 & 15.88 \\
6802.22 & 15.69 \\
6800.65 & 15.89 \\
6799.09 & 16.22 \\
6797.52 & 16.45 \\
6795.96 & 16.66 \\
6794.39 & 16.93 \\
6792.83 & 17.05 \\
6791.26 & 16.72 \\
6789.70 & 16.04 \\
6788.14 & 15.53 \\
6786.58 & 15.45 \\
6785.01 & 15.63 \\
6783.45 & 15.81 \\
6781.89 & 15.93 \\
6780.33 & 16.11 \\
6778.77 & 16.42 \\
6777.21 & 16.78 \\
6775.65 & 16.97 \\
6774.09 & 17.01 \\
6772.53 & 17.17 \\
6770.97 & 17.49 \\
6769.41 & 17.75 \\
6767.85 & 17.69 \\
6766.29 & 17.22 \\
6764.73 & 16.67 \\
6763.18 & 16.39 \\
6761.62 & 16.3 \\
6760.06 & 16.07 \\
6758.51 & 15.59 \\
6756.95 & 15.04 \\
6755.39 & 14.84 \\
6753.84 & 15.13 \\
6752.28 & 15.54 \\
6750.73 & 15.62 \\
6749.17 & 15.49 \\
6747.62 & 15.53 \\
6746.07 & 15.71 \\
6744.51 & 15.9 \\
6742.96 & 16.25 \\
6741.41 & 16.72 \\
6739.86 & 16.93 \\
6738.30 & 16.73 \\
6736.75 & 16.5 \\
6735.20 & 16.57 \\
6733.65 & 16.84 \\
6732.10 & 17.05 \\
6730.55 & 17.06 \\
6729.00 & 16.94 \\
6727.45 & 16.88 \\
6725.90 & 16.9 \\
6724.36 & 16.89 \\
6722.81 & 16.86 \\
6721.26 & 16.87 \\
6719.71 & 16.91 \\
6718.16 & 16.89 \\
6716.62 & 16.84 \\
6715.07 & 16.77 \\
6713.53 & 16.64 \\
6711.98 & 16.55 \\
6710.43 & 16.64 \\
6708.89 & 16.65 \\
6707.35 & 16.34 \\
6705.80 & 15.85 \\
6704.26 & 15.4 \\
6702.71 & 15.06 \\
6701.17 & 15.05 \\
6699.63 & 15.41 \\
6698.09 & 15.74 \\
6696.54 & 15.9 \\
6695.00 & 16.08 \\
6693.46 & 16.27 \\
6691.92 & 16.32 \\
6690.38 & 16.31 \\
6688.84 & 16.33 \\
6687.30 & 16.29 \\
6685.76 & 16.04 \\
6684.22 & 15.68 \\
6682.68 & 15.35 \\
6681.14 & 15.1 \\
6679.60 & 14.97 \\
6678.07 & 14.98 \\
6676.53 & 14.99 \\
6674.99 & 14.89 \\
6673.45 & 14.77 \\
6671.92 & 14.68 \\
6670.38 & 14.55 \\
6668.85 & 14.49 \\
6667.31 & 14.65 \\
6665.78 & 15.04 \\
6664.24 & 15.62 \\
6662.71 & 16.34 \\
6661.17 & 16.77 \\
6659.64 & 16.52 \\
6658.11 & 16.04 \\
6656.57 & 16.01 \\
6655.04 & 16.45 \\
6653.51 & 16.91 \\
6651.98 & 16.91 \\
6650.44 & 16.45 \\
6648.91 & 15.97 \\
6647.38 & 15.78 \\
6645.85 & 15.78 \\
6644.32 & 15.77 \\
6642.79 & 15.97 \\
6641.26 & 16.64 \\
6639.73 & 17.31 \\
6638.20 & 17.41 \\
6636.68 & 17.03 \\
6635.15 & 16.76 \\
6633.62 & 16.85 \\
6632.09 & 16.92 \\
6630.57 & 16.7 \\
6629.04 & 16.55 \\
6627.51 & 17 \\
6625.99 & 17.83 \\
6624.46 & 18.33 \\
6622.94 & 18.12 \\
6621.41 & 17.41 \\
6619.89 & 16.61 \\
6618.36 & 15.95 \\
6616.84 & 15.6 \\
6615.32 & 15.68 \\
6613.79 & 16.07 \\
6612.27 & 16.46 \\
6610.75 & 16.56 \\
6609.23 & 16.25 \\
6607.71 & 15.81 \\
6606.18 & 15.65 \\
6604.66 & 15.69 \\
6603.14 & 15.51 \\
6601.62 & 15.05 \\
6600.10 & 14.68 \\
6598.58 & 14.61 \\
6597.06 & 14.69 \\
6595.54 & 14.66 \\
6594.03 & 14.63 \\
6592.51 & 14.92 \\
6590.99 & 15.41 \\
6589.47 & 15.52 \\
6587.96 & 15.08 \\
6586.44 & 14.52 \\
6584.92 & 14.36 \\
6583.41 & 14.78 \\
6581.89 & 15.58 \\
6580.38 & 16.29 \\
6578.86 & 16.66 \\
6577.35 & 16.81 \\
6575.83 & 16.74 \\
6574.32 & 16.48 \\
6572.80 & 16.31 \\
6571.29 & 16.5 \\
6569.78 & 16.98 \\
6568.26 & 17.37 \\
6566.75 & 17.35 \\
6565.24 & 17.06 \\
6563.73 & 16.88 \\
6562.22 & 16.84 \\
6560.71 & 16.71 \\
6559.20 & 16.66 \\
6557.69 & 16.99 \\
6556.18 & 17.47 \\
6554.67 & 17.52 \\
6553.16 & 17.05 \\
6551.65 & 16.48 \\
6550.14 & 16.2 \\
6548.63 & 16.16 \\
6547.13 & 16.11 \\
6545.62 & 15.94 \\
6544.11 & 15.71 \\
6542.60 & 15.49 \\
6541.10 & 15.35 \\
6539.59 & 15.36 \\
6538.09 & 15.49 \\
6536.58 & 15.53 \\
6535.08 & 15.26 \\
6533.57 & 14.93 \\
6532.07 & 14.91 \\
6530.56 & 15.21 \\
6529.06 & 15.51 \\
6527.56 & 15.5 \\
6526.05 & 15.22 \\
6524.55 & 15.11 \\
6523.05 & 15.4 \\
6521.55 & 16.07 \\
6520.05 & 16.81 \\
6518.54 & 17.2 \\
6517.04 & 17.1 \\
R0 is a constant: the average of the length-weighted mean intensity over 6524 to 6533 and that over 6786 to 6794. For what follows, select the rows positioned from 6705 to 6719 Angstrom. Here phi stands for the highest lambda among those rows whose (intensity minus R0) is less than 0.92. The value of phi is 6713.53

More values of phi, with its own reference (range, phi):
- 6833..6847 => 6846.22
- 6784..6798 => 6797.52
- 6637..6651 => 6650.44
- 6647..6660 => 6659.64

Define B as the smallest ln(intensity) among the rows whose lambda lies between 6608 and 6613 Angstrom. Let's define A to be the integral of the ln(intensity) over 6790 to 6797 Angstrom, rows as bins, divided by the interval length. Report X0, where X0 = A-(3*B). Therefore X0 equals -5.54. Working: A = 2.82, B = 2.79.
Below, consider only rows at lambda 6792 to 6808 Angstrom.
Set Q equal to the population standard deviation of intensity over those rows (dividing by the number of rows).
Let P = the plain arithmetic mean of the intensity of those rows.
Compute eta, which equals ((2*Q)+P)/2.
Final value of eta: 8.6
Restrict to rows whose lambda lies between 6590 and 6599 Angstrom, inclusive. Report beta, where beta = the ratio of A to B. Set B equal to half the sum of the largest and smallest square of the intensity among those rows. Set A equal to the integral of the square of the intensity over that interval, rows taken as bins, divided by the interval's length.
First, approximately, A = 220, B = 225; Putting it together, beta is 0.98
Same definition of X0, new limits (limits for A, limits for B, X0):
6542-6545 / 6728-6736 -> -5.68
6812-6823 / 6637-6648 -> -5.55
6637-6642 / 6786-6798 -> -5.37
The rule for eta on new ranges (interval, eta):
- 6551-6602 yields 9.1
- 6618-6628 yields 9.5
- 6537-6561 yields 8.8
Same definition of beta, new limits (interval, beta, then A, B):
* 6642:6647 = 1.00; 251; 252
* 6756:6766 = 1.02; 258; 252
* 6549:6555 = 0.98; 280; 285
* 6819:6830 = 1.00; 269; 269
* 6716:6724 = 1.00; 285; 285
